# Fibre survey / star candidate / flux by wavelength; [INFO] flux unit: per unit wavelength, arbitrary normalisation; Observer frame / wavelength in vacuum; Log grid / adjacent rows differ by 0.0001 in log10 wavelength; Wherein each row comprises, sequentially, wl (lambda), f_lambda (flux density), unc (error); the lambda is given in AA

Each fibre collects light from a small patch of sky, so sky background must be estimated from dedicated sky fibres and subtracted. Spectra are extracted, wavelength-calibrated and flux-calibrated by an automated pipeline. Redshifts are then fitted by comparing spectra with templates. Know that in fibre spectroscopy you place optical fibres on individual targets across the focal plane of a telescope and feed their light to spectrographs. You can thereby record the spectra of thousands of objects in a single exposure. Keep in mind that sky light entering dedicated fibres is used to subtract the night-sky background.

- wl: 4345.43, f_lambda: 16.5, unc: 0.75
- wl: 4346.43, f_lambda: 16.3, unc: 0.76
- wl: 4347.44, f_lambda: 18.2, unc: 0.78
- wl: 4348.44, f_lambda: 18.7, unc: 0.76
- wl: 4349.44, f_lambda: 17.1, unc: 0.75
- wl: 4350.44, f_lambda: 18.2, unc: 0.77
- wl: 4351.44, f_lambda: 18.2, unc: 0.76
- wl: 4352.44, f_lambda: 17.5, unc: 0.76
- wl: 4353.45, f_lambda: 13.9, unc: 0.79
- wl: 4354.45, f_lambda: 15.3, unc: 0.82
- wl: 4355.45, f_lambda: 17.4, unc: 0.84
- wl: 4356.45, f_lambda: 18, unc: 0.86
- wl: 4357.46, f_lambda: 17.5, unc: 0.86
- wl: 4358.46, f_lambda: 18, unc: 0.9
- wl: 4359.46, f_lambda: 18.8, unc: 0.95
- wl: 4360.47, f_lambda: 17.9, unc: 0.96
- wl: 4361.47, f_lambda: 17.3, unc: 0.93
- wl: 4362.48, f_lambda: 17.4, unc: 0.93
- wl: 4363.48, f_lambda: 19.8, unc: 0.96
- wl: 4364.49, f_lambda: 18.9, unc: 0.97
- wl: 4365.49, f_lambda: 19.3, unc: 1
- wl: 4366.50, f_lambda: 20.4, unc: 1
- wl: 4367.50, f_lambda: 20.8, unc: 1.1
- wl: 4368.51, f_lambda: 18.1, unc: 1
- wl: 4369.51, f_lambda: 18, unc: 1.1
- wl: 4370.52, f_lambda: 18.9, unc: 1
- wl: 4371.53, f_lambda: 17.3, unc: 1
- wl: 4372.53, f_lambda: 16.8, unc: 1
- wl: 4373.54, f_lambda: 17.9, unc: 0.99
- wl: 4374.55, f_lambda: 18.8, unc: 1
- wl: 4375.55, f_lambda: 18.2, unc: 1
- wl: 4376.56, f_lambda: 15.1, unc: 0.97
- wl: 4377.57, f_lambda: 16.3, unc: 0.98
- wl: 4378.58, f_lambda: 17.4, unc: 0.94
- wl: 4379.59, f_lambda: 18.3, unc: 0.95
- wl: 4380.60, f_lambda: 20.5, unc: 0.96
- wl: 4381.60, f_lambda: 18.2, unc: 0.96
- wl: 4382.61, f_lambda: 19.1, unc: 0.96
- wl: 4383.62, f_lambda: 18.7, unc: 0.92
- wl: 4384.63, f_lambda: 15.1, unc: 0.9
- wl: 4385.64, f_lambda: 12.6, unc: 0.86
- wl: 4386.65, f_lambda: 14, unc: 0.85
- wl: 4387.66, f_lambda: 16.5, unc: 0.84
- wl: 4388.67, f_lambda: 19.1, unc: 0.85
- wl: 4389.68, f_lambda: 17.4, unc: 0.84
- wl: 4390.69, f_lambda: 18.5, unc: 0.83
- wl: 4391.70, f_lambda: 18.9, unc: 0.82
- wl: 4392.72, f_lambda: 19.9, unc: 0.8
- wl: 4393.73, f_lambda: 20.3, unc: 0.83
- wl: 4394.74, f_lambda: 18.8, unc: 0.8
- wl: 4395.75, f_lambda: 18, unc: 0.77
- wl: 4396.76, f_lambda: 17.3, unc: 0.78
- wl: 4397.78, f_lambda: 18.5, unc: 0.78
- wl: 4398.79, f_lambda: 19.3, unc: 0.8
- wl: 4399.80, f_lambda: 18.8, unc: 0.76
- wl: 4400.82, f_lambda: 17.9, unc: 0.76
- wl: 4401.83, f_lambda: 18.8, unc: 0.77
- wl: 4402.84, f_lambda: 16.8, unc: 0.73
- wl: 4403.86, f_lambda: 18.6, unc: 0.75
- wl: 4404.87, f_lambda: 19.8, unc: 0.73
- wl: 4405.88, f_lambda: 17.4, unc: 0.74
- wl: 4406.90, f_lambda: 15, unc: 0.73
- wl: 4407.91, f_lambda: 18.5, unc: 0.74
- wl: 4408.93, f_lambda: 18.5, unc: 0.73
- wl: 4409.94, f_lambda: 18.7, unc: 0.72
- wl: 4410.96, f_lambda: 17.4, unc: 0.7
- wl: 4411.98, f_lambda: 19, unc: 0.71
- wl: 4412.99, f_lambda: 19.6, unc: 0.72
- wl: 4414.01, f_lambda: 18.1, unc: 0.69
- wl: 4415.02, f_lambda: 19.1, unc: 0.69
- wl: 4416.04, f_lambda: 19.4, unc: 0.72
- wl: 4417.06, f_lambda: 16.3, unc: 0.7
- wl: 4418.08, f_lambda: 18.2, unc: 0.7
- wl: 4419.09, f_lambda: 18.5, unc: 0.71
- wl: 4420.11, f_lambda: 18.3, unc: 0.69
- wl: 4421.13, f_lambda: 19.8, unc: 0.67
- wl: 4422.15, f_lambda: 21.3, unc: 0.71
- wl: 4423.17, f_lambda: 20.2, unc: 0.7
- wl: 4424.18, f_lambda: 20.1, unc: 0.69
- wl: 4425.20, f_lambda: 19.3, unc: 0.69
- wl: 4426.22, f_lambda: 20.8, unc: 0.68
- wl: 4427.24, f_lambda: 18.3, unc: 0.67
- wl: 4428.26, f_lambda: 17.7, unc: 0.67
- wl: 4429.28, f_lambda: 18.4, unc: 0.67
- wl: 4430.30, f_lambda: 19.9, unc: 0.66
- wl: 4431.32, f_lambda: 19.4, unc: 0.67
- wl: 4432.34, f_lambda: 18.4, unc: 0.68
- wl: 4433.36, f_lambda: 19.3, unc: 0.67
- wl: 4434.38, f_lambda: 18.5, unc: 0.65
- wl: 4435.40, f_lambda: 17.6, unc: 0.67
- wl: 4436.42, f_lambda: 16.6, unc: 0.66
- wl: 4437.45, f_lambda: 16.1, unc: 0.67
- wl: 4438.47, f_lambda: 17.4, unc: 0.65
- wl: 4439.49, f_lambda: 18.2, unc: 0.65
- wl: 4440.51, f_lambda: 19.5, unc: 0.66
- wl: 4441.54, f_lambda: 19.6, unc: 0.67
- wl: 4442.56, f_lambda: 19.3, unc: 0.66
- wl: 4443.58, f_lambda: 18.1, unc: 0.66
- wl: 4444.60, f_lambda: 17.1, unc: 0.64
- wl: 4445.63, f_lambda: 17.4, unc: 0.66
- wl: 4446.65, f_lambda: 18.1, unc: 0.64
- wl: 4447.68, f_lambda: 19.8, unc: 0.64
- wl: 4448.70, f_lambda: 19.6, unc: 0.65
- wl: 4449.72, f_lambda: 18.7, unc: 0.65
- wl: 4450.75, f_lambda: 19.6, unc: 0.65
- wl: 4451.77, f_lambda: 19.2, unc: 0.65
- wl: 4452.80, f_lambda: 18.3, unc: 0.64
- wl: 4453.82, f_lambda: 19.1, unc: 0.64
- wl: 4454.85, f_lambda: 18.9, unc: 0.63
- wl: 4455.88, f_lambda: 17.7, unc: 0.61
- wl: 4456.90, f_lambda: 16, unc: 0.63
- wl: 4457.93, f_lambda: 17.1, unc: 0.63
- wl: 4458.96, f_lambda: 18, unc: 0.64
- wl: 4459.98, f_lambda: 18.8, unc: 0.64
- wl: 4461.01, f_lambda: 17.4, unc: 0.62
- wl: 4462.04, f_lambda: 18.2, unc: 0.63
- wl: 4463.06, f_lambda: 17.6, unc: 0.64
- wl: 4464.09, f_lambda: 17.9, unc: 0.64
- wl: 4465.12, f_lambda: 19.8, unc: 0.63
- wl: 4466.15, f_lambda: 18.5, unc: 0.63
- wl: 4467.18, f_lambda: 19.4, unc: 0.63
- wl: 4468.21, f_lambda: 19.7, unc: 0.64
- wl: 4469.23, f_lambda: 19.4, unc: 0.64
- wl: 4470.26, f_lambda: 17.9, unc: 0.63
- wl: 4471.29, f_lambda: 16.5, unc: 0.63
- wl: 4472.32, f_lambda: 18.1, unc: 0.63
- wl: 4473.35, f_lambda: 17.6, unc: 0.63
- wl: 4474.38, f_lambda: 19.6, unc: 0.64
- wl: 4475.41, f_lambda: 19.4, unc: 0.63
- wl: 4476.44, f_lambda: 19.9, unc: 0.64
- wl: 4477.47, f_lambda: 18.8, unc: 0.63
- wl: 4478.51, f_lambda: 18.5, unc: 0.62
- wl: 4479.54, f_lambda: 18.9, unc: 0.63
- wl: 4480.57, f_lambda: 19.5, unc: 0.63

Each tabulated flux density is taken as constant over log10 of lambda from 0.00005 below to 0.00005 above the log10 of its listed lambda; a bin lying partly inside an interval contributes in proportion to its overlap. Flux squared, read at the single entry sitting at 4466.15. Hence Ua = 342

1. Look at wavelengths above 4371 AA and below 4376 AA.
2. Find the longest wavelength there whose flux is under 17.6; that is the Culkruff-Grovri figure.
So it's 4372.53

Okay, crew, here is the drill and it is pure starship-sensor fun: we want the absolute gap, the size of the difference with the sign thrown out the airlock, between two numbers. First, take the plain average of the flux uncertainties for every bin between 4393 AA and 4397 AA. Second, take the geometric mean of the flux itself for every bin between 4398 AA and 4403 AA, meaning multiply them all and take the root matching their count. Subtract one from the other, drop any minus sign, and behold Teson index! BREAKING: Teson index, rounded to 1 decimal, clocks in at 17.5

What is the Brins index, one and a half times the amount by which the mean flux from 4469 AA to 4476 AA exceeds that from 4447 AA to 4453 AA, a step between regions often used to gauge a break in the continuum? -1.3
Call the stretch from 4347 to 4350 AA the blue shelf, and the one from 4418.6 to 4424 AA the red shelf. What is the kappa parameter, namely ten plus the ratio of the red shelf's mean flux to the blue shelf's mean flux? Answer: 11.1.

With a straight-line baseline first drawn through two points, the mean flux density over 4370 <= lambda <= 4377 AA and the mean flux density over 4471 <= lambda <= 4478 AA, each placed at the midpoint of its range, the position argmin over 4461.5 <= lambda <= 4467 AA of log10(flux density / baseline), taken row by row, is 4463.06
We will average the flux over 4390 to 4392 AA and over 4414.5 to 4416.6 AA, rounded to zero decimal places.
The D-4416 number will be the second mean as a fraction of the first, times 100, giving 103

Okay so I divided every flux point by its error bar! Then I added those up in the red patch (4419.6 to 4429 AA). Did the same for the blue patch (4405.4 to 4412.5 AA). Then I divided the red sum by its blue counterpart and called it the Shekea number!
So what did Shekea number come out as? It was 1.49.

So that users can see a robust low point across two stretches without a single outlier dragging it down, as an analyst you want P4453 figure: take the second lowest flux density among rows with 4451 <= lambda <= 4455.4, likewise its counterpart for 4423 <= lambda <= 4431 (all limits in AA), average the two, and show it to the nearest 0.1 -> 18.6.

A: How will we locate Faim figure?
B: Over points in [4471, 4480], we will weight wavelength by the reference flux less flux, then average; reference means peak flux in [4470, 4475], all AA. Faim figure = 4473.9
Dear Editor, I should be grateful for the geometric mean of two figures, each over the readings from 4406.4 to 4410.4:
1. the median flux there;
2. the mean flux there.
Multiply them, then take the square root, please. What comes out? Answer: 18.1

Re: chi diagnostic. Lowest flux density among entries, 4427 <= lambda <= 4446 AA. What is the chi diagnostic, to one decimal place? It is 16.1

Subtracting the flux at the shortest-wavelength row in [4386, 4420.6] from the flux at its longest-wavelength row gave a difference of 4.3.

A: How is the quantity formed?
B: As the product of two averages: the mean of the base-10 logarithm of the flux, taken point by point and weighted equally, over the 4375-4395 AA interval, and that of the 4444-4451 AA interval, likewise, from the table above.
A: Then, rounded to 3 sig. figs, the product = 1.58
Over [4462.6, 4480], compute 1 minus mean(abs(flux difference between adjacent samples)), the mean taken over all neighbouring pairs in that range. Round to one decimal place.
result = 0.1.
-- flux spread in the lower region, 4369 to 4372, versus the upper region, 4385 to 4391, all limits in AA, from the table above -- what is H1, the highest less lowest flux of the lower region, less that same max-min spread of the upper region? -4.9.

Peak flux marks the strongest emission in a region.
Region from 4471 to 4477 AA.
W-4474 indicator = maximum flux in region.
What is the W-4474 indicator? 19.9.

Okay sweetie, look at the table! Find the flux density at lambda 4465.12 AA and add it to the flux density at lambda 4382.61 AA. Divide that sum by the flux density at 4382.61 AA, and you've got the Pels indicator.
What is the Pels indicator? 2.04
